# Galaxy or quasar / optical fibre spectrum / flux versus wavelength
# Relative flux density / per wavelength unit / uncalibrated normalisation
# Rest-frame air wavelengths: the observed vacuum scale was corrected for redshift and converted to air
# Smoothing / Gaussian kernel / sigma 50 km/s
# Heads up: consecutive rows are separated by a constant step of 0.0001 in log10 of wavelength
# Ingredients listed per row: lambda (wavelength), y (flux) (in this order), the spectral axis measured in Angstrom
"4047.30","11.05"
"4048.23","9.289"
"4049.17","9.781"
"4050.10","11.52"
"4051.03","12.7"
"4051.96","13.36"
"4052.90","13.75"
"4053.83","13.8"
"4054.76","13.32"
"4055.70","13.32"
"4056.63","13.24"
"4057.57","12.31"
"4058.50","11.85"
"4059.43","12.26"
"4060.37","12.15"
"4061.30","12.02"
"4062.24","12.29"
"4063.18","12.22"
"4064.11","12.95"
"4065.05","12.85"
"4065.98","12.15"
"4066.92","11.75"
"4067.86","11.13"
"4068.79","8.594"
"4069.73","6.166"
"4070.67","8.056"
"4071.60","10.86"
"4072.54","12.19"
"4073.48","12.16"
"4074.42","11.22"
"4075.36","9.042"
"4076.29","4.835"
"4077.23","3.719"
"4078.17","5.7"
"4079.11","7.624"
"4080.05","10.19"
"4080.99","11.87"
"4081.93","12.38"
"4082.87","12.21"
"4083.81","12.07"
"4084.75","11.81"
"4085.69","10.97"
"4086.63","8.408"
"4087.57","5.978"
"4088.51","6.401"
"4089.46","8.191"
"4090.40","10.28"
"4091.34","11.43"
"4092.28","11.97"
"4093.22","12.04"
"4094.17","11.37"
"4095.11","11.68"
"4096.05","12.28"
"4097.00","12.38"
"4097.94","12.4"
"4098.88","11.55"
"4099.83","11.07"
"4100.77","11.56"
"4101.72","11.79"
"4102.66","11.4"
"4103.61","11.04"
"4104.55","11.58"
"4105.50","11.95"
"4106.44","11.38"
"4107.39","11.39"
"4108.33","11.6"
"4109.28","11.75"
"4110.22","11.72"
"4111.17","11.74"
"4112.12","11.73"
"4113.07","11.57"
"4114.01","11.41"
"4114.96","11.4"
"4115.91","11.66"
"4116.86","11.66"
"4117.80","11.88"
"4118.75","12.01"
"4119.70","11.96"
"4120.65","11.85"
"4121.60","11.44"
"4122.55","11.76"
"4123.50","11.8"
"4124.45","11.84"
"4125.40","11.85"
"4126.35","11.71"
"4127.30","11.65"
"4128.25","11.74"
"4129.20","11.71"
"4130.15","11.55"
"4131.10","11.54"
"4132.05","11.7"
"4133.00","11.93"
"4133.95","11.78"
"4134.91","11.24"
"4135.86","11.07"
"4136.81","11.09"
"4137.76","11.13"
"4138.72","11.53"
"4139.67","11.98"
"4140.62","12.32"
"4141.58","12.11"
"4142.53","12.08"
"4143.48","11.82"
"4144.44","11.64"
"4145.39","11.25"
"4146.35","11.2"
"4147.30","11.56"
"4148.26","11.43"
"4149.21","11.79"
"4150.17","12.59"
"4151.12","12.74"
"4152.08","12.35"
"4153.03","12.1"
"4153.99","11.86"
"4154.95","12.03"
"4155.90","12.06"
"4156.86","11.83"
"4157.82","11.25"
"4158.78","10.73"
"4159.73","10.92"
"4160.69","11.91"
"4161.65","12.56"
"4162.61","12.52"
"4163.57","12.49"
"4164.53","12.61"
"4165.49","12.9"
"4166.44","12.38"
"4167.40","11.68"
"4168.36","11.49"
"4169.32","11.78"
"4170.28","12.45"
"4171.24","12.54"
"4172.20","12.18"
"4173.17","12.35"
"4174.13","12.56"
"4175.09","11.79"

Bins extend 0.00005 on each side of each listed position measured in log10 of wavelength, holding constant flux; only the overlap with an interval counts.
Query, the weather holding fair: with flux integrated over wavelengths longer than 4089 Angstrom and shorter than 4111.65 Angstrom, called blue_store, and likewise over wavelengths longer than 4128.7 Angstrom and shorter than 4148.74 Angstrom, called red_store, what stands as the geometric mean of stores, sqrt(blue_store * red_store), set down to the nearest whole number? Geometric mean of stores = 246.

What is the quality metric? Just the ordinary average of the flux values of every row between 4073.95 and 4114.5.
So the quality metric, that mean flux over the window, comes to 10.6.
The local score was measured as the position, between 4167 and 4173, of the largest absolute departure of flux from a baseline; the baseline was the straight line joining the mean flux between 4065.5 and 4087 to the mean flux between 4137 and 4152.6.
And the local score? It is 4168.36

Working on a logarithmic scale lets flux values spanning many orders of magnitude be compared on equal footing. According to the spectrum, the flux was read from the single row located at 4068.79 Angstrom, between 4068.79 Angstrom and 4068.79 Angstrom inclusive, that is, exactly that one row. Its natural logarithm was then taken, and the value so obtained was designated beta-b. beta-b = 2.15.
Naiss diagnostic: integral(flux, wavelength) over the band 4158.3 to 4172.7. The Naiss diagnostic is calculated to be 174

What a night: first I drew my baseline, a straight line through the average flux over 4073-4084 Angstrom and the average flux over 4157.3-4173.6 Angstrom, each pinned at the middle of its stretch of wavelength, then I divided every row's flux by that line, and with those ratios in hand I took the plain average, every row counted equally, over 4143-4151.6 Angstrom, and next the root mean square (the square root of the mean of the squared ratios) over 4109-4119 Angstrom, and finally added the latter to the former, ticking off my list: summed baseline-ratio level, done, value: 2.14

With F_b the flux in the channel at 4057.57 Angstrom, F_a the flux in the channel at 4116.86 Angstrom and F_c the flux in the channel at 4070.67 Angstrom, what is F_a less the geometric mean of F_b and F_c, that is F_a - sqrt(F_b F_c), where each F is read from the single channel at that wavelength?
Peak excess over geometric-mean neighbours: 1.7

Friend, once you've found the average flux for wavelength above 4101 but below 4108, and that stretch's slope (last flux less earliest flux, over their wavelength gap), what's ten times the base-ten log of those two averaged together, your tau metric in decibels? 7.57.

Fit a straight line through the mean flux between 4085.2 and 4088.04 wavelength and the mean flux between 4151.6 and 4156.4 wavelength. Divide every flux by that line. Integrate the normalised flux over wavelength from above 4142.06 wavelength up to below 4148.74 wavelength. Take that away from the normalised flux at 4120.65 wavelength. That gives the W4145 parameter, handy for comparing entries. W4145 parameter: -5.50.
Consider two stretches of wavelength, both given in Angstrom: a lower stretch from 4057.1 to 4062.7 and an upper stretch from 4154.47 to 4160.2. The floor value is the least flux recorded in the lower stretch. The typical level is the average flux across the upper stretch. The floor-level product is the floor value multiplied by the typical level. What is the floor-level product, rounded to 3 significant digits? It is 136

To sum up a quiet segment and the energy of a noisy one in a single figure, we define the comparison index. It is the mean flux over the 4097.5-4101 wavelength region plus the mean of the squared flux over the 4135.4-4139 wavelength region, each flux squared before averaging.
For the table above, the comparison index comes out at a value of 137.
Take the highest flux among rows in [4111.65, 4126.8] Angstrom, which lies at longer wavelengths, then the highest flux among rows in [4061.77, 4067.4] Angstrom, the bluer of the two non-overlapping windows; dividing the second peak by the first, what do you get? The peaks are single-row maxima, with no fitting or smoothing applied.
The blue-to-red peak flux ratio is 1.08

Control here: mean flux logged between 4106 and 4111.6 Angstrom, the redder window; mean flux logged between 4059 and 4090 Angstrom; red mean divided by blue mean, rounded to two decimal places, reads 1.15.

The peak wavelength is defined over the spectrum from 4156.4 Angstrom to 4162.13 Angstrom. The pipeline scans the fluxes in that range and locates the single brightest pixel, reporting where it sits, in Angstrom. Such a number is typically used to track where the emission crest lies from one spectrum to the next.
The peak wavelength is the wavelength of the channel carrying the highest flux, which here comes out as 4161.65 Angstrom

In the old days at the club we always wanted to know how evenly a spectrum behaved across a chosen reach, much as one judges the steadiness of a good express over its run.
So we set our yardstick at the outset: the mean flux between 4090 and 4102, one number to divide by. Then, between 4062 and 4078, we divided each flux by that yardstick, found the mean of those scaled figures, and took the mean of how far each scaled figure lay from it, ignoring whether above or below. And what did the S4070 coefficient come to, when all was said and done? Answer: 0.21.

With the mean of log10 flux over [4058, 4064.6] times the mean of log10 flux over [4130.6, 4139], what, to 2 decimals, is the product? 1.15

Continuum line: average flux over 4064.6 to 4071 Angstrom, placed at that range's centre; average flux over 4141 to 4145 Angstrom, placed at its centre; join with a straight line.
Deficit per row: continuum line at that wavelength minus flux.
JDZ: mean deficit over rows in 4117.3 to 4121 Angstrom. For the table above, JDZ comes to -0.6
